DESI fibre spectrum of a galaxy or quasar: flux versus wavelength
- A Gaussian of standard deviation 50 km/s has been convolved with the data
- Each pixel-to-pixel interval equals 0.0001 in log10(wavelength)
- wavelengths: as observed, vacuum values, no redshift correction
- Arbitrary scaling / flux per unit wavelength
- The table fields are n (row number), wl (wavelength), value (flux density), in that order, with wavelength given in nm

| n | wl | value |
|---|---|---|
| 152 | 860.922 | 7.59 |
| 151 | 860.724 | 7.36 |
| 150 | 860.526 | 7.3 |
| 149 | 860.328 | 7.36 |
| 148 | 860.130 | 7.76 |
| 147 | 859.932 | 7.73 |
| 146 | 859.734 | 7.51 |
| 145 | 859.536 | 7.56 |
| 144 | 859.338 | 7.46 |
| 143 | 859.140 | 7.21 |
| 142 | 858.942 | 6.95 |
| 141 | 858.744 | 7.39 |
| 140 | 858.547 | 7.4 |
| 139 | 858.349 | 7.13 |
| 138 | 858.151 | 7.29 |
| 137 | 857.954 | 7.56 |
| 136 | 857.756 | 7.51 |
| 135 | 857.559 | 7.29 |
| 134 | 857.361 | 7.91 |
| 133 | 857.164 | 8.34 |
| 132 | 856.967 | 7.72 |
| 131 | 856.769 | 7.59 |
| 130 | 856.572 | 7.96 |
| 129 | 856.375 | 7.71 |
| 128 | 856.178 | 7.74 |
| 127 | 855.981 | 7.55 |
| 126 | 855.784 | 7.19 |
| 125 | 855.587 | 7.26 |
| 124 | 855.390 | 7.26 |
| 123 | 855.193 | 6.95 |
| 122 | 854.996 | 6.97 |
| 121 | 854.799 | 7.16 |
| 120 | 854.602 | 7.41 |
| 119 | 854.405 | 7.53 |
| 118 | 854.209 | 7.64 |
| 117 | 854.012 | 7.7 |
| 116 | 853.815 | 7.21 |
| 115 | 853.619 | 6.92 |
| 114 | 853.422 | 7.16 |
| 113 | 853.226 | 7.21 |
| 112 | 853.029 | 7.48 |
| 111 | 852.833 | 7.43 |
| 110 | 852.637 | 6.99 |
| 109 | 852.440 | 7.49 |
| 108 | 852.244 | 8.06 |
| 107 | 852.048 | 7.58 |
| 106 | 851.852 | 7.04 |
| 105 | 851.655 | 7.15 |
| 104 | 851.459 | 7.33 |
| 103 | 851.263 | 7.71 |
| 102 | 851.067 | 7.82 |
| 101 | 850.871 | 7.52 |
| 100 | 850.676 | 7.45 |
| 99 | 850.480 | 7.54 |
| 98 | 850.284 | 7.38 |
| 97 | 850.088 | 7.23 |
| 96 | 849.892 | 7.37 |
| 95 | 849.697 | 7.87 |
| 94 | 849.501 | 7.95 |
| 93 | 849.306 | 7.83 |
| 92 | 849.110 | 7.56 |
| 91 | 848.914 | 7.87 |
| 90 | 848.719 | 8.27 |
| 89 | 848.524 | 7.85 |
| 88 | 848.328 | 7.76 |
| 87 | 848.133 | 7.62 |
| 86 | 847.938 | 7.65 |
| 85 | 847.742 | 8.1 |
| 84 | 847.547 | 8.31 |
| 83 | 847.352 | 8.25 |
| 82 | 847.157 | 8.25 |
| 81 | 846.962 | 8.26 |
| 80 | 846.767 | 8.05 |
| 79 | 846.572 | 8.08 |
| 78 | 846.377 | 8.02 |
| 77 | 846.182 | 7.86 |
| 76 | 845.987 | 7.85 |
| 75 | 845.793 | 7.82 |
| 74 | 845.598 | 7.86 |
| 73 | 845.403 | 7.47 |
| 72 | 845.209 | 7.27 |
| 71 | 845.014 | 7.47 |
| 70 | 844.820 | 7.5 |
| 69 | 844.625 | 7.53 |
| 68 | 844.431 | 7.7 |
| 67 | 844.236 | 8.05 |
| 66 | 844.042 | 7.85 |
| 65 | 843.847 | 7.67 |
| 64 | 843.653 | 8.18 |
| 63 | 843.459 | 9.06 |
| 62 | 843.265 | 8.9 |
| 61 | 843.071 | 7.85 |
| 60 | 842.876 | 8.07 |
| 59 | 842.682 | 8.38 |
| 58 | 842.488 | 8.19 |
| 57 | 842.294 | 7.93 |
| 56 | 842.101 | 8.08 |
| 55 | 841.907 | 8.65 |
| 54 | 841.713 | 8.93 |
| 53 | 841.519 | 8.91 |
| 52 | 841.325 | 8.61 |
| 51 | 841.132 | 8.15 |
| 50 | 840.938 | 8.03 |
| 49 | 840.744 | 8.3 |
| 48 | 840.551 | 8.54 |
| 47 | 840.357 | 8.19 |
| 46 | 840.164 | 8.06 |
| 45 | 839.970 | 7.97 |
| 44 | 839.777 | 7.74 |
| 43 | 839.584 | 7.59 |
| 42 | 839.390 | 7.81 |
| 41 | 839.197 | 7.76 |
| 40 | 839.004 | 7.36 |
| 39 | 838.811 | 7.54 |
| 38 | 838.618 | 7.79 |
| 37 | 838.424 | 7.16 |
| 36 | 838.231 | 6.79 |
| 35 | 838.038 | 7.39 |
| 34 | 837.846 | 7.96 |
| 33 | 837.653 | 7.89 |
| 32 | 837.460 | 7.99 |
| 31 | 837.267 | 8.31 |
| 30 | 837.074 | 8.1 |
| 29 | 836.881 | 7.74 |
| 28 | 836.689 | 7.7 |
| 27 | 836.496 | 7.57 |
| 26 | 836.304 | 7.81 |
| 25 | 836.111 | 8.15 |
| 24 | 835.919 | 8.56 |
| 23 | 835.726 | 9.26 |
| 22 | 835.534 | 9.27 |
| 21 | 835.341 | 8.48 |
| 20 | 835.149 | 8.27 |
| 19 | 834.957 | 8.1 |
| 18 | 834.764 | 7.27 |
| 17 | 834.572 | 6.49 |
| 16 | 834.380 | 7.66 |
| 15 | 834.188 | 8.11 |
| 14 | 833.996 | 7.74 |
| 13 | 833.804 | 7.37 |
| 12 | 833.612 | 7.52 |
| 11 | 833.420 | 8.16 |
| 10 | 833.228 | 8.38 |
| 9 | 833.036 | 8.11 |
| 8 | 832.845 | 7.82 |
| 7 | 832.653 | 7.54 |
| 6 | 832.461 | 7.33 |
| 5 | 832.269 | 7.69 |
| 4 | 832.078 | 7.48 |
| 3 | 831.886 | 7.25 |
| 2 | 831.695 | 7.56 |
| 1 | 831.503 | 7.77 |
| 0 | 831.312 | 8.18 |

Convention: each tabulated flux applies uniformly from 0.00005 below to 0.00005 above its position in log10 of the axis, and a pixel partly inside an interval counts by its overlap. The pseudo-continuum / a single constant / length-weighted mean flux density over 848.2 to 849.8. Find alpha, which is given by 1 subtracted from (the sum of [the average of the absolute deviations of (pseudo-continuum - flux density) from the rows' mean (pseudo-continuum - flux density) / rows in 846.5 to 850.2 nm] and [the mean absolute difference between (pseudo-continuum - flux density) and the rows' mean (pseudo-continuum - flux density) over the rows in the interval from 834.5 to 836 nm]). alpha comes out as -0.05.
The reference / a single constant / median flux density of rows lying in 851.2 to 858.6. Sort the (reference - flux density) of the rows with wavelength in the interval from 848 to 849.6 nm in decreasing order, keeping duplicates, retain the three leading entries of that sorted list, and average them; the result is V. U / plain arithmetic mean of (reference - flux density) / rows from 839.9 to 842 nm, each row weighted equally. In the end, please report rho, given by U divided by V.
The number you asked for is 4.3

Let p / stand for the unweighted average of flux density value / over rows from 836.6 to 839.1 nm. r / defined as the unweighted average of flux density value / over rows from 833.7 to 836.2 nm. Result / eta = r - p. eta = 0.4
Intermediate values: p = 7.7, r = 8.06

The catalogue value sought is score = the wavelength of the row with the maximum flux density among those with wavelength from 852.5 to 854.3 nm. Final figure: 854.012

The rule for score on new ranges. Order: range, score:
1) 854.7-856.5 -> 856.178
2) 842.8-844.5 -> 843.459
